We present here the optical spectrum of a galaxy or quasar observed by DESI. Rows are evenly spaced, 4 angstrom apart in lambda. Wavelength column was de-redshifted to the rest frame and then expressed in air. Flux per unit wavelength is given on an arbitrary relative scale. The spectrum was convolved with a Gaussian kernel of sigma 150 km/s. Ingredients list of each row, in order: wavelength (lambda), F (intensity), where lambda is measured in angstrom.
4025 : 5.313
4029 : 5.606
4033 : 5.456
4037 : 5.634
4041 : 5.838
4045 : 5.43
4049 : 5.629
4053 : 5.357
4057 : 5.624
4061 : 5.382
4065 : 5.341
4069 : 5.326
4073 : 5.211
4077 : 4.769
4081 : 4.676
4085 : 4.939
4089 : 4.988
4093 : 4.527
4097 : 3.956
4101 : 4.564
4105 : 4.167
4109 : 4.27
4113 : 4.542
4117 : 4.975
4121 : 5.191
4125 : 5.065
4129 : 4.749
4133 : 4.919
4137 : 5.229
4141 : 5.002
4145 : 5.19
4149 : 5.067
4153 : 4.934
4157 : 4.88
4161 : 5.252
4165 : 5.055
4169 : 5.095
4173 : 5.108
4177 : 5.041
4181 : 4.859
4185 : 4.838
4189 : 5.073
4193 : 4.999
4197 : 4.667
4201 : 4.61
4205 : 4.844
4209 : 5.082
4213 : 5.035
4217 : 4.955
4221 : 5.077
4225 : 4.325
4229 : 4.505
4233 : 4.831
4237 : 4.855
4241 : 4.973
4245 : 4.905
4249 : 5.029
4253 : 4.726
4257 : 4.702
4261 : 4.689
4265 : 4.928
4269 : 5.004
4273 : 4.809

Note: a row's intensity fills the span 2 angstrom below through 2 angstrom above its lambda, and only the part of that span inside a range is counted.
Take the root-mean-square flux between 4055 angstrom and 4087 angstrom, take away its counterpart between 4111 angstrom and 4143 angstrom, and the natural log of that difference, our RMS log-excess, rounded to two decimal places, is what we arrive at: -1.59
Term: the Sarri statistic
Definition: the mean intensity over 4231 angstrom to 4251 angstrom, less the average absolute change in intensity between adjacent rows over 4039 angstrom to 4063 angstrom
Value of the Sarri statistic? 4.64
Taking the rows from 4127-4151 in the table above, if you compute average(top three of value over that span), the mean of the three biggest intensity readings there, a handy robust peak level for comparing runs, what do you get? 5.2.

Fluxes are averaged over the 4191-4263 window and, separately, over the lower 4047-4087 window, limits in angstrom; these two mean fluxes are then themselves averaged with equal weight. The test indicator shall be 5.02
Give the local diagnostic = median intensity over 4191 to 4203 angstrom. 4.67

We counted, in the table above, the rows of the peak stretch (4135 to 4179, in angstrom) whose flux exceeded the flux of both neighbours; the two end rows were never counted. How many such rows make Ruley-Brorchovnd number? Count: 3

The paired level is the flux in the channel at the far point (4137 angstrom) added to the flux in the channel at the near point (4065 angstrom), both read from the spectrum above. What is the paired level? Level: 10.6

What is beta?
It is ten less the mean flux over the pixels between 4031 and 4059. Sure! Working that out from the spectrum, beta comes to 4.4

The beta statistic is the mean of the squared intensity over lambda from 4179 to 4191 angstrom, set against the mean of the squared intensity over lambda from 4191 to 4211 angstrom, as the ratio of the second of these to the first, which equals 0.97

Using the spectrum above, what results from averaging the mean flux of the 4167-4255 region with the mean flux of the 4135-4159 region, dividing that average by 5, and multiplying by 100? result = 99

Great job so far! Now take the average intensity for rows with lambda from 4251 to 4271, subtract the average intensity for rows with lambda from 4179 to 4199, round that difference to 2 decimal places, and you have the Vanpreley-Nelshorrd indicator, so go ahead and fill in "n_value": -0.08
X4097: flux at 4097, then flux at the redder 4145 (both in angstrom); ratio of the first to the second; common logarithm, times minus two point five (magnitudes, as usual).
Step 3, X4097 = 0.29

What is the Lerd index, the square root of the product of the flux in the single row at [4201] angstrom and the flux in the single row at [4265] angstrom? 4.77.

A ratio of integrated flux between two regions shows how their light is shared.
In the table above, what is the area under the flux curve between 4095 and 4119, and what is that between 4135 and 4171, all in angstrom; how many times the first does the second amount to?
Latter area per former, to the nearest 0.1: 1.7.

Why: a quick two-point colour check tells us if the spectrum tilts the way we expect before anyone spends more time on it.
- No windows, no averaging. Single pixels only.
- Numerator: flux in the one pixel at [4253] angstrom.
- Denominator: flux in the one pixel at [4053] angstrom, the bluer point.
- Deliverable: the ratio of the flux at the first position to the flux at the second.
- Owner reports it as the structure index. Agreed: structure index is 0.88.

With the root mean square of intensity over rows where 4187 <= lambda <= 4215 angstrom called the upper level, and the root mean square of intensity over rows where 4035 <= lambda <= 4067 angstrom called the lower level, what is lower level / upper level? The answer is 1.13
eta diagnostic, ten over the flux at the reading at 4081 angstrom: 2.14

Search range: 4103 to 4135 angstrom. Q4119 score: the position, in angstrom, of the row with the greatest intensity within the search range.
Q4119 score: 4121 angstrom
